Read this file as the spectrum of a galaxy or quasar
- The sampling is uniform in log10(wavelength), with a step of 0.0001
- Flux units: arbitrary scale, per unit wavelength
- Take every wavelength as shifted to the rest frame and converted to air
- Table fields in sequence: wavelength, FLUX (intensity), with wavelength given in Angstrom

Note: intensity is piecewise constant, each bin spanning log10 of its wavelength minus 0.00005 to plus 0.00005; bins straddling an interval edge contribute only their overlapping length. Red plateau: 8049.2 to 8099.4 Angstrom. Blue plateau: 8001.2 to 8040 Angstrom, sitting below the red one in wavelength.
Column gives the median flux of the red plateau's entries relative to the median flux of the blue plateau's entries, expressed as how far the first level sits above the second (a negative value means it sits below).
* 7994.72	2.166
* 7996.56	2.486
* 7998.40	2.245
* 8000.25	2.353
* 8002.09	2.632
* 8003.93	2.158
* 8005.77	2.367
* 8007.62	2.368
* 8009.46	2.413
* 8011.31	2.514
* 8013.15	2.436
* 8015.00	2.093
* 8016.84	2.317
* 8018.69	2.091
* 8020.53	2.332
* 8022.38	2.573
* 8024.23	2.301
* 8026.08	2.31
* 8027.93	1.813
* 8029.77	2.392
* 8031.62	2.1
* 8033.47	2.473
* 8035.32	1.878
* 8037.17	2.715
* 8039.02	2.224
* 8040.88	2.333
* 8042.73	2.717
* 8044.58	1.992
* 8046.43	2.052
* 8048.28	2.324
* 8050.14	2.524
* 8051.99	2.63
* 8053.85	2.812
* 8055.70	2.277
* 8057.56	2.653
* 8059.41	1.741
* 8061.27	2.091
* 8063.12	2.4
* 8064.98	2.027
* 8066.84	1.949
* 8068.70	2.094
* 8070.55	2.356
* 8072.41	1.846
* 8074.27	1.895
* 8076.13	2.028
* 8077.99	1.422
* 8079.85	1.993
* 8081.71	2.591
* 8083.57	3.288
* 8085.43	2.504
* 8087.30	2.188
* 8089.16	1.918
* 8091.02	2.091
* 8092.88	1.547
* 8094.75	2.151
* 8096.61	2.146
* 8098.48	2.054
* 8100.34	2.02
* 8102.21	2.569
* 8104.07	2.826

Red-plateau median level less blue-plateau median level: -0.24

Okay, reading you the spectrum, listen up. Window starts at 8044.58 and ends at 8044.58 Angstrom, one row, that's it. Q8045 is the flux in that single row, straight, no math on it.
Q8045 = 1.992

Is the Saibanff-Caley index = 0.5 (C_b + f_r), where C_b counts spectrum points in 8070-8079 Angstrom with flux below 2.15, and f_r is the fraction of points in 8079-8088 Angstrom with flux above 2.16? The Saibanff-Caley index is 2.4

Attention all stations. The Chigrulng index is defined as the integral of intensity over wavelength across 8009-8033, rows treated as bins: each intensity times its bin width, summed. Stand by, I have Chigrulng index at 55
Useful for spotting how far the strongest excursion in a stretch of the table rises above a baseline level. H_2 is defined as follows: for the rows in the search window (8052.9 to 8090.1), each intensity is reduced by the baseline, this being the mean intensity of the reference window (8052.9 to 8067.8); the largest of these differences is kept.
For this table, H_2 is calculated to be 1.0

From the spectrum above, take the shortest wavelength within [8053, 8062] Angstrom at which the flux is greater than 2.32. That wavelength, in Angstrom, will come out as 8053.85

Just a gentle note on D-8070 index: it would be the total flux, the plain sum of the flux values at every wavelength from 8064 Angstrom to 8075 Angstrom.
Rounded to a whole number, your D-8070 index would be 12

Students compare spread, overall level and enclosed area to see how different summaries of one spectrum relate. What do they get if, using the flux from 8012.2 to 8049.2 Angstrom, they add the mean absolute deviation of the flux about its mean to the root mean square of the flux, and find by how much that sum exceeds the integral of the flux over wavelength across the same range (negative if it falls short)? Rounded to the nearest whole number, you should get -82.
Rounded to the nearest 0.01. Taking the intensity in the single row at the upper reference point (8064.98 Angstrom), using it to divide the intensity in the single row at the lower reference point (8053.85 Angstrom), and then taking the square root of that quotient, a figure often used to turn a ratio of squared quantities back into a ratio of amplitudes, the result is 1.18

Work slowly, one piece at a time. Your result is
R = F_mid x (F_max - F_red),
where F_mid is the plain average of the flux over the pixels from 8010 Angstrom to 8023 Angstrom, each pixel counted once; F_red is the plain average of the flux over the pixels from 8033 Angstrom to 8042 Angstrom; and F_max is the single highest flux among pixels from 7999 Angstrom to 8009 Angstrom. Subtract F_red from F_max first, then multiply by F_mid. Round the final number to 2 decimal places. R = 0.72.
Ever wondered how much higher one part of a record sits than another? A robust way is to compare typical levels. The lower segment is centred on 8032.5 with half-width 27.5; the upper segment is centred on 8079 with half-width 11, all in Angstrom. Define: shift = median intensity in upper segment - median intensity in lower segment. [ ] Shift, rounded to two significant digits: -0.27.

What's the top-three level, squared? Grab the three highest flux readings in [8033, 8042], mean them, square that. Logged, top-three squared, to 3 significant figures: 6.29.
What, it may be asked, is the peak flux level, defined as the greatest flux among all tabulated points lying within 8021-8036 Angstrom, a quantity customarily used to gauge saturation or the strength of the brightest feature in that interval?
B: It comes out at 2.573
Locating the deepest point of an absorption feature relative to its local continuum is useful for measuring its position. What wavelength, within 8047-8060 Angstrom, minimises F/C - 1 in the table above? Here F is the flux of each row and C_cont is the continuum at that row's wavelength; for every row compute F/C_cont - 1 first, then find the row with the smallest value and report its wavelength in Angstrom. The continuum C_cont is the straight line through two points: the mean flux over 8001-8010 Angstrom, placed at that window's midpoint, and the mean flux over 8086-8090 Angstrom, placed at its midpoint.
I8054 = 8059.41 Angstrom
